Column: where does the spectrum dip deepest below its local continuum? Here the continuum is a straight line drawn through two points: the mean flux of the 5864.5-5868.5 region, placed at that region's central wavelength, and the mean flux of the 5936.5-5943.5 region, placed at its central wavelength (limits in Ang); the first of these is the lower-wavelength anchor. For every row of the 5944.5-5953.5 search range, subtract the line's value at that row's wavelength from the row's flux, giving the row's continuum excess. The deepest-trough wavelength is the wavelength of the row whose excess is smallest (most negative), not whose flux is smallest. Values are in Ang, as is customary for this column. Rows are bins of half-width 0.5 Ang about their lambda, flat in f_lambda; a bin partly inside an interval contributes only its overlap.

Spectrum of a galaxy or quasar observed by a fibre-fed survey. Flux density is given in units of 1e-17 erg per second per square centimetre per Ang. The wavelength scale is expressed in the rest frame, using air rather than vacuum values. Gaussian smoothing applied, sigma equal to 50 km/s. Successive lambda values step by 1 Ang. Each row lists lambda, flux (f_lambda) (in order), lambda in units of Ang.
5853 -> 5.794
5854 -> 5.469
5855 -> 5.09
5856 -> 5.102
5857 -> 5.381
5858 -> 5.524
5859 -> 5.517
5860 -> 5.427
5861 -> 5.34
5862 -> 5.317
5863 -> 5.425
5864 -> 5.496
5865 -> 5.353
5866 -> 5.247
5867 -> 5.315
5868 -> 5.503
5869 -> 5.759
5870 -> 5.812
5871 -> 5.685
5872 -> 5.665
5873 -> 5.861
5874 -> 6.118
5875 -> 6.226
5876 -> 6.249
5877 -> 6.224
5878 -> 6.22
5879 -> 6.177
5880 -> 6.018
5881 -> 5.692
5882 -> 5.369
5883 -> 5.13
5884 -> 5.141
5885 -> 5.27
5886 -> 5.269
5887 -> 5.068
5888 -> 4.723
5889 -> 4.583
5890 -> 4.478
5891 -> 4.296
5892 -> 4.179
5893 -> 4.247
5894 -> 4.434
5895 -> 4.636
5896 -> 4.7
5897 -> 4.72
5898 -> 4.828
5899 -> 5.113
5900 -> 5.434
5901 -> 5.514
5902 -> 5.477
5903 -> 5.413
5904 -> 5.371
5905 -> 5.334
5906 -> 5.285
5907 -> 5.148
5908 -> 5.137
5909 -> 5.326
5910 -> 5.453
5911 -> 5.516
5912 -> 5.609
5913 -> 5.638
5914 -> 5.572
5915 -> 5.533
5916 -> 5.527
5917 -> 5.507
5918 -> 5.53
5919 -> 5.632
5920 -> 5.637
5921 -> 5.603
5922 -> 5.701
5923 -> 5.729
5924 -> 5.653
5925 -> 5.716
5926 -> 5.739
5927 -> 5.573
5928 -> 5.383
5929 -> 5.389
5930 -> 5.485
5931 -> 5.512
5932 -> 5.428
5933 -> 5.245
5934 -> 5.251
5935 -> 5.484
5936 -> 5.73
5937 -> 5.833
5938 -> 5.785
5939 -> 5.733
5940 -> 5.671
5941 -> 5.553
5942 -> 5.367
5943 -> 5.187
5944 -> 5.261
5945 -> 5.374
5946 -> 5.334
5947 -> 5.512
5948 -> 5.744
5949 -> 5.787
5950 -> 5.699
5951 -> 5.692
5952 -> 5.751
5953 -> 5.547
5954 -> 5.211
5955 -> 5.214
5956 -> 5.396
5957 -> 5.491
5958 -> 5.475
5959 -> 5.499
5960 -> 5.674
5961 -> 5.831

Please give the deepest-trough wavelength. 5946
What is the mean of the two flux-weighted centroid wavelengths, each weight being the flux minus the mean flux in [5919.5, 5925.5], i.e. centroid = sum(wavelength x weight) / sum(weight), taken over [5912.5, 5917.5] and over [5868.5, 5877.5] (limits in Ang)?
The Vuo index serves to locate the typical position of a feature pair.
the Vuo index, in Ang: 5895.2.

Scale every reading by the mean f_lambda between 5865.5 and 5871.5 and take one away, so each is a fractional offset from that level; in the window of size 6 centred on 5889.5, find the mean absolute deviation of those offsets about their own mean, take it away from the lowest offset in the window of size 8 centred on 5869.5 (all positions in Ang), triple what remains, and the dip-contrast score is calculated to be -0.294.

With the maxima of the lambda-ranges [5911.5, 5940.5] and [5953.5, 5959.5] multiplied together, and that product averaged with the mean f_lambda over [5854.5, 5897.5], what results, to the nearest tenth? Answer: 18.7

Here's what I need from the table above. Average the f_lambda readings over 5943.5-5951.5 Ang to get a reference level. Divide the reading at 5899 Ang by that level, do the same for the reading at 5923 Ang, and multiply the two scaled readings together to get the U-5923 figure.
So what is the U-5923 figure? 0.95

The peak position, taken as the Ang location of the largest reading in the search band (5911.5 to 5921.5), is 5913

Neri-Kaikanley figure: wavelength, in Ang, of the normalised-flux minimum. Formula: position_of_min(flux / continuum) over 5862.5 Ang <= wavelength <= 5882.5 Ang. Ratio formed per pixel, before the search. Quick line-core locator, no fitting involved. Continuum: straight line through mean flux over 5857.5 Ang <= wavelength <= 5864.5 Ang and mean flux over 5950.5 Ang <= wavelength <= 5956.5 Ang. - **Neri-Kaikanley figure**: 5866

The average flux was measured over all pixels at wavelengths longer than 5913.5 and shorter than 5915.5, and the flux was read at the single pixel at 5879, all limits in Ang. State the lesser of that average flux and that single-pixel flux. 5.55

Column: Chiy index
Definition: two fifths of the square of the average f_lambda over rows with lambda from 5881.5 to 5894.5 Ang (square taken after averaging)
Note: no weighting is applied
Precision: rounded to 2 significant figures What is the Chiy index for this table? 9.2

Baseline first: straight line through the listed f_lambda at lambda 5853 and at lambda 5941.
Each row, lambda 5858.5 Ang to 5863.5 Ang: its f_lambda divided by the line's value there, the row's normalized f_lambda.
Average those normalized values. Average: 0.94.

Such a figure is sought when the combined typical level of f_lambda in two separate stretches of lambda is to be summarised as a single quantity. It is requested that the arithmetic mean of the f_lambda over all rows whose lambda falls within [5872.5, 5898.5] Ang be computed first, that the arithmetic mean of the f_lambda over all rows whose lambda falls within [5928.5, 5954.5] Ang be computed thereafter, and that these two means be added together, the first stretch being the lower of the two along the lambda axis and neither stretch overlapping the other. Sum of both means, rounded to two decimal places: 10.75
